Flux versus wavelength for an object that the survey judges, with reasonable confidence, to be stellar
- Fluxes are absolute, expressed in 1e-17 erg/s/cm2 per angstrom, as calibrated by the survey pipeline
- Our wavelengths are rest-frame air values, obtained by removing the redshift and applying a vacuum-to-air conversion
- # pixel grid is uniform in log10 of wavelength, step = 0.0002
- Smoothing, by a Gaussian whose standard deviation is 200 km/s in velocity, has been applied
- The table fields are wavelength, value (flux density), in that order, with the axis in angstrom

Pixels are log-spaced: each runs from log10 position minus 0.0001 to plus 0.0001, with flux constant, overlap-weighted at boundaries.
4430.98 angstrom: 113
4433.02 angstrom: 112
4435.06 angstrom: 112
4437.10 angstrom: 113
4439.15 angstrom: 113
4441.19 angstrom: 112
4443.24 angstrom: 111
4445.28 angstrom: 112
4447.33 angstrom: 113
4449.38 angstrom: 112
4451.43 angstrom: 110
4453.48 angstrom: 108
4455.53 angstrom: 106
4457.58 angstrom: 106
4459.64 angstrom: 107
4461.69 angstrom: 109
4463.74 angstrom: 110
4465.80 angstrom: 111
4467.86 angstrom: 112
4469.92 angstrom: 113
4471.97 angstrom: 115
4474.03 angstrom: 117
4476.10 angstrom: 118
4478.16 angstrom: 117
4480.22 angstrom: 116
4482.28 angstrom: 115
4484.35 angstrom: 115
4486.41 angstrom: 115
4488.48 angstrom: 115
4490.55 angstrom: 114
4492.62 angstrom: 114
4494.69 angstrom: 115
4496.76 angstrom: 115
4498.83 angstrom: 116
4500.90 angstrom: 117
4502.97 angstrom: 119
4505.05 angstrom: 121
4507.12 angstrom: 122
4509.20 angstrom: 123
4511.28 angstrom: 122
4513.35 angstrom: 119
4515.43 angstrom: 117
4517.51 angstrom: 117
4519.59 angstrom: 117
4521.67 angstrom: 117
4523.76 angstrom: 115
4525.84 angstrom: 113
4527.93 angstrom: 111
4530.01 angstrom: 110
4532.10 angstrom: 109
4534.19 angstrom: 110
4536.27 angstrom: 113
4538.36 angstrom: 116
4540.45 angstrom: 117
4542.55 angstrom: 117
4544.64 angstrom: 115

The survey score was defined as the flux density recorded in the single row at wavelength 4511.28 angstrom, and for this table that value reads 122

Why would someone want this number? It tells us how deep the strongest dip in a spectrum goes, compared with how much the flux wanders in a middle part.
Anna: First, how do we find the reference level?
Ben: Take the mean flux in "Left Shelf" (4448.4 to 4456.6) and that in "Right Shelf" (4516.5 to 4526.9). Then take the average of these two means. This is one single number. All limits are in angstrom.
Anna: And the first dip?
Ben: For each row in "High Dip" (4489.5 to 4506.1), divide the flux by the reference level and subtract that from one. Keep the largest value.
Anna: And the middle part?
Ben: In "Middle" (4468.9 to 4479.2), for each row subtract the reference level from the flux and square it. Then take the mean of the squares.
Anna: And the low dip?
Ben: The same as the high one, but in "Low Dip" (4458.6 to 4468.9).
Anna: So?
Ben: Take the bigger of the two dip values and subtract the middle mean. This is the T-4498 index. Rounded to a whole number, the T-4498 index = -16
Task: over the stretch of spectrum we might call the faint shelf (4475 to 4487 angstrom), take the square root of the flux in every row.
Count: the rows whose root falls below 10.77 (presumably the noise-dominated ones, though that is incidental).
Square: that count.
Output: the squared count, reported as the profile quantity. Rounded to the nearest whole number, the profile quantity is 9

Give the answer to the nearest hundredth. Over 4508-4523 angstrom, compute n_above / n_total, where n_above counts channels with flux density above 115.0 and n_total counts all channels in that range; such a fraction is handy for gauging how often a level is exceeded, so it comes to 1.00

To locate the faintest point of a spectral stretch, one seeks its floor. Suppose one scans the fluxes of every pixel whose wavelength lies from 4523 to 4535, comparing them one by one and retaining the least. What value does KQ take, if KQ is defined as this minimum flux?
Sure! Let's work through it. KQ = 109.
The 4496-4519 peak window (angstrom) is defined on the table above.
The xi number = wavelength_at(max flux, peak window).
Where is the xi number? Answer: 4509.20 angstrom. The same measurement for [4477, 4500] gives 4478.16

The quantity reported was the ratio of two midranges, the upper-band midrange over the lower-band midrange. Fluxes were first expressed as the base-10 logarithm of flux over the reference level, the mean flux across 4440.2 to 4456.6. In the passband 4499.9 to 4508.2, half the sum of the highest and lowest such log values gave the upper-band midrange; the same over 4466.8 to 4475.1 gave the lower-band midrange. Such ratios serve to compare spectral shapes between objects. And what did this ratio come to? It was 2.2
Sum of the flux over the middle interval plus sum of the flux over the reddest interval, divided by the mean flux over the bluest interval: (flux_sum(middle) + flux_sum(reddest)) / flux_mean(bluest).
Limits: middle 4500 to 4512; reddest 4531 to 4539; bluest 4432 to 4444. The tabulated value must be 10.4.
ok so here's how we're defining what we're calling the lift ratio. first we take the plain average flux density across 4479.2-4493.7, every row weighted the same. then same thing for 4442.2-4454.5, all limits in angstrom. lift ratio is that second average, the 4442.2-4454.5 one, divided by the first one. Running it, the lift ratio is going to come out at 0.97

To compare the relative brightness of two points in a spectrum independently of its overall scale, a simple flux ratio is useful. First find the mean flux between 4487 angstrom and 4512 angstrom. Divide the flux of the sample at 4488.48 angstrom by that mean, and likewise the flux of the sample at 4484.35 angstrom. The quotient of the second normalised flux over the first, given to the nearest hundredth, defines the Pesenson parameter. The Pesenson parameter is 1.00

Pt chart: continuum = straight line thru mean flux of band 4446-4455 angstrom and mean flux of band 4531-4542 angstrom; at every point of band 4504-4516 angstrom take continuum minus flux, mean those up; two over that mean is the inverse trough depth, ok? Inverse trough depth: -0.24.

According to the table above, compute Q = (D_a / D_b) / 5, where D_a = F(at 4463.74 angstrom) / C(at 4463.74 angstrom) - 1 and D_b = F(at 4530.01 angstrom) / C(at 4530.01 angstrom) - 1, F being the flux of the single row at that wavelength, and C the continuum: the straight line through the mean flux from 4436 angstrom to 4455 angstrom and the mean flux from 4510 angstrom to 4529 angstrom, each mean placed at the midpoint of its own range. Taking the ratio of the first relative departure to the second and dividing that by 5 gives 0.08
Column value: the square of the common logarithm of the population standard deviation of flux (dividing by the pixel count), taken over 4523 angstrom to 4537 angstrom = 0.09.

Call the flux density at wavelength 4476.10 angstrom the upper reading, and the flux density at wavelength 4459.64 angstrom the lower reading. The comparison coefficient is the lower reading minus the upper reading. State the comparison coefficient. -11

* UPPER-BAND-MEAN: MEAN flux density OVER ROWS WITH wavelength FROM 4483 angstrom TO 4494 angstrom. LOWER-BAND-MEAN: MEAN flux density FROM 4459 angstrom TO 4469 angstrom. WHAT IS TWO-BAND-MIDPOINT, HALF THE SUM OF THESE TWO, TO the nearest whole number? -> 112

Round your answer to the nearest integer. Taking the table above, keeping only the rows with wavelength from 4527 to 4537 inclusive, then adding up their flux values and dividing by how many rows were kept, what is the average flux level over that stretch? 111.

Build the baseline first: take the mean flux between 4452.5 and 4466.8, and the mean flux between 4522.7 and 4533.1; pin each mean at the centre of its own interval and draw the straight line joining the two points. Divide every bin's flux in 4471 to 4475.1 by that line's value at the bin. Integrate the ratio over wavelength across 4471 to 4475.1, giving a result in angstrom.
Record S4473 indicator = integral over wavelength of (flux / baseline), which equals 4.4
